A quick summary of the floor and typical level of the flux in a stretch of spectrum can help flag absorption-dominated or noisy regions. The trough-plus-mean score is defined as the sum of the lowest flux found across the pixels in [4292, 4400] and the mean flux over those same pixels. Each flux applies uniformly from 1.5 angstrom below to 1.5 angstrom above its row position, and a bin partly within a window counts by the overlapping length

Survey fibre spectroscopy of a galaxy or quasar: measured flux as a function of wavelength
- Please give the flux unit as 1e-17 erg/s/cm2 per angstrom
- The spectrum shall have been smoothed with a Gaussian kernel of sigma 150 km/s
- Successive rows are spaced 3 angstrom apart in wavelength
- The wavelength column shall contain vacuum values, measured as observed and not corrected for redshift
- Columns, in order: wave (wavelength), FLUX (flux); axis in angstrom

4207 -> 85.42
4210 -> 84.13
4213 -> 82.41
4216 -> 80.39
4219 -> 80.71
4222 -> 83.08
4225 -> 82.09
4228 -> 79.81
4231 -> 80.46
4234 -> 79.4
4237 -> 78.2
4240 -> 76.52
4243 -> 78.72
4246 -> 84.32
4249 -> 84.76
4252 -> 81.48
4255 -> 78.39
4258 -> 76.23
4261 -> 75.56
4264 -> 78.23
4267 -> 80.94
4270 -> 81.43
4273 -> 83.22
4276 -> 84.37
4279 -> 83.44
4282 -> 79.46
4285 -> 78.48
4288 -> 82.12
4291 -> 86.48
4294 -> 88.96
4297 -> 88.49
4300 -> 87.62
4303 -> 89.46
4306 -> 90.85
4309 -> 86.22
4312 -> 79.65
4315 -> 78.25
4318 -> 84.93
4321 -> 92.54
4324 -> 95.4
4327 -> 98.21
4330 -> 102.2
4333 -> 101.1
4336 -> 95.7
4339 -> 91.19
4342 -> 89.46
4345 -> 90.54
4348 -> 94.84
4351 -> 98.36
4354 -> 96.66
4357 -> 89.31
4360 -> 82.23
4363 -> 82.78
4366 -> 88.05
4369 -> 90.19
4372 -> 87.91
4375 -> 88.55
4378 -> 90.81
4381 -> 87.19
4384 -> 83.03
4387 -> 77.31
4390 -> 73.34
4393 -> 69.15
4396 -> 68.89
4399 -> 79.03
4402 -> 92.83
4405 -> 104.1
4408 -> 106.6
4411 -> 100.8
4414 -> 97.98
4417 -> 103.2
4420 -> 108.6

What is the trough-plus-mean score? 157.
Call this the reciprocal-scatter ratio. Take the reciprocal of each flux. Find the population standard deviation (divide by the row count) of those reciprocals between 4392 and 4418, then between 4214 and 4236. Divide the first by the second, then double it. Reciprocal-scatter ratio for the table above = 21.6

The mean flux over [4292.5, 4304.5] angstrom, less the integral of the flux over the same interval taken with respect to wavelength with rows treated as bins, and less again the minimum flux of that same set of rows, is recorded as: -1063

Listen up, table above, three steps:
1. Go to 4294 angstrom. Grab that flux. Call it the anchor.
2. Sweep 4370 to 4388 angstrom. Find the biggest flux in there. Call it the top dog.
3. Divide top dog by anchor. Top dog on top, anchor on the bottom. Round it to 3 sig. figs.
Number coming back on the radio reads 1.02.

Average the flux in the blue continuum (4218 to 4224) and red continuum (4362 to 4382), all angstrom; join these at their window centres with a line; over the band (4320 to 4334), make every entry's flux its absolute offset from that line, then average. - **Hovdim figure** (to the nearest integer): 12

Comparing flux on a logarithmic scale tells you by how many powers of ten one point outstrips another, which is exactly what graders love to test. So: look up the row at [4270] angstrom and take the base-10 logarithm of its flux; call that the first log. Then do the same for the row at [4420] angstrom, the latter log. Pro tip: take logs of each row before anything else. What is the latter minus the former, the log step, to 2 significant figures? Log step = 0.13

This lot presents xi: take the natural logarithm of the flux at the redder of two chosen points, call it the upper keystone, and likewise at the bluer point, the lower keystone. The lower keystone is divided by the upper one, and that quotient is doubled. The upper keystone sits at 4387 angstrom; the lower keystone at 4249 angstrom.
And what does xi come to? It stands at 2.04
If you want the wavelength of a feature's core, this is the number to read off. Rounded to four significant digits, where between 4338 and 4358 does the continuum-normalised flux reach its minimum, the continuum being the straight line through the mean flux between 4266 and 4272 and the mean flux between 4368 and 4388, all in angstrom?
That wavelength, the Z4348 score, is 4357 angstrom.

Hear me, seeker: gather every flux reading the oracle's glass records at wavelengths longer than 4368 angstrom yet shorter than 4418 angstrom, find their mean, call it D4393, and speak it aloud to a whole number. 88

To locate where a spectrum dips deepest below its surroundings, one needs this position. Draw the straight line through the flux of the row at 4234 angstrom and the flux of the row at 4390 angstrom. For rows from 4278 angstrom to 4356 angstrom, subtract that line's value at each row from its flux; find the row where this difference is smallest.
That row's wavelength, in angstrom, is 4285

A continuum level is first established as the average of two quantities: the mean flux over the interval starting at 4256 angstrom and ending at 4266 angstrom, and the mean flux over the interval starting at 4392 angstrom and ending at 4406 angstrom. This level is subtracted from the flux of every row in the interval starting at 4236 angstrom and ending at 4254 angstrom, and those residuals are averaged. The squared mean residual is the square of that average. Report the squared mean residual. 1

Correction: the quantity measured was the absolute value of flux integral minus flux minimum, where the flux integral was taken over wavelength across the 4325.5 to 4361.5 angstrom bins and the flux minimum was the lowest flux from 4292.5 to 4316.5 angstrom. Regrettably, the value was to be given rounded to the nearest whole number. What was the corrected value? 3311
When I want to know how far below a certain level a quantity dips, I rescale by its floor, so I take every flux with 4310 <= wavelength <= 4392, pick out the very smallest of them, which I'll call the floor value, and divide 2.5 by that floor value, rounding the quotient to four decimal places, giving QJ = 0.0341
